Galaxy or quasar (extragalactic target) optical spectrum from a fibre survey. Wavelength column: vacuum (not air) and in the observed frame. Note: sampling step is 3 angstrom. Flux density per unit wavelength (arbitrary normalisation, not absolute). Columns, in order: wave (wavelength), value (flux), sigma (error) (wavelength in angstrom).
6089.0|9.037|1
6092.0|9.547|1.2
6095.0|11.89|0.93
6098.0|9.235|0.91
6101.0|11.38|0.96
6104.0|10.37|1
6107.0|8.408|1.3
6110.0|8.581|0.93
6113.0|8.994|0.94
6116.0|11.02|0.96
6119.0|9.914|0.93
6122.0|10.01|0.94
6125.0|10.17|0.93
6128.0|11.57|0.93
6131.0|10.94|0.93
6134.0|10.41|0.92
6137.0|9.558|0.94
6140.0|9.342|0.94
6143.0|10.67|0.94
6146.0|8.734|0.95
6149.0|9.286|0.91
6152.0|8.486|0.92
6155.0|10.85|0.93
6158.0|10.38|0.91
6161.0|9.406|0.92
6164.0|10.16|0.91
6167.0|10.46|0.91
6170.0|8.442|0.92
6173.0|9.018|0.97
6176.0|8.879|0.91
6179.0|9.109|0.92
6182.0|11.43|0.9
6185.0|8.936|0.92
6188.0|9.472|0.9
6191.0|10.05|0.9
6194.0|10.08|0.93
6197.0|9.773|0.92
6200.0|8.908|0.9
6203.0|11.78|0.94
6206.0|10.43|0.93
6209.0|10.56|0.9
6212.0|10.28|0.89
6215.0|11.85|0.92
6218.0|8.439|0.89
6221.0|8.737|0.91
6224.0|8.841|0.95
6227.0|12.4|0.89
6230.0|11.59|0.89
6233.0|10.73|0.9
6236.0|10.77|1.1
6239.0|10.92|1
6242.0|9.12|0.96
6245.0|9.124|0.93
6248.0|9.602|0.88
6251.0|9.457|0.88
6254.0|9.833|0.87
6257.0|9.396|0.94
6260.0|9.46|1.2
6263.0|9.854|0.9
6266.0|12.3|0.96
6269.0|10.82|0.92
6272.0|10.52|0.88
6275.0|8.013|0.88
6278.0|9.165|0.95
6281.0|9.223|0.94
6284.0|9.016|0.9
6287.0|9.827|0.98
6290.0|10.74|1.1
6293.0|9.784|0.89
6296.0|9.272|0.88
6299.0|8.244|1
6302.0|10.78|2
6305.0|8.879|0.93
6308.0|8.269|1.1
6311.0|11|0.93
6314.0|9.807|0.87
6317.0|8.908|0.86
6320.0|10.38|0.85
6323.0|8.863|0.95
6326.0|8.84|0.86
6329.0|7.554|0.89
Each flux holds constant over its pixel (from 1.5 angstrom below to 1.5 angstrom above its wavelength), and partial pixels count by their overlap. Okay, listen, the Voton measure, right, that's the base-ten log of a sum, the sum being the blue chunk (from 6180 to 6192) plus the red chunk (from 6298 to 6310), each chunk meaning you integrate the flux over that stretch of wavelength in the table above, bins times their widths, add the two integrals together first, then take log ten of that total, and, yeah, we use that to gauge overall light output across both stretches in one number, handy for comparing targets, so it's 2.36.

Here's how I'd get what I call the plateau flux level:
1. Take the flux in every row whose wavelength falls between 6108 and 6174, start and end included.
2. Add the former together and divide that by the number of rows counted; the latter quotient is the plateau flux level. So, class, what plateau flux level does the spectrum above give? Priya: 9.8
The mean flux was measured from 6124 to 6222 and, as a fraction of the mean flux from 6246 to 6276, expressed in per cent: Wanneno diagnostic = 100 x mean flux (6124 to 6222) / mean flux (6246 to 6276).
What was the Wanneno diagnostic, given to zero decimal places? 100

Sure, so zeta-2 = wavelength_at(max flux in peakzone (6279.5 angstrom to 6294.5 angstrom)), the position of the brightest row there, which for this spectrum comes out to 6290.0 angstrom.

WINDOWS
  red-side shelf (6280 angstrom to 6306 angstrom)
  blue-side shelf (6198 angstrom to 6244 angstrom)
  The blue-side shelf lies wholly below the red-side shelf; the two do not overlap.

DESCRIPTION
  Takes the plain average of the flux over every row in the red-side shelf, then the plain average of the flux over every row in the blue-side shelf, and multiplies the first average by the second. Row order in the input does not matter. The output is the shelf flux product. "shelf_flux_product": 99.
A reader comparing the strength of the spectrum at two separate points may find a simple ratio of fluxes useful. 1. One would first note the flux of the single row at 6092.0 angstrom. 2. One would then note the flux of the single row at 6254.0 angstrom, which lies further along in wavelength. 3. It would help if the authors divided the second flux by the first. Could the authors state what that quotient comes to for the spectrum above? 1.030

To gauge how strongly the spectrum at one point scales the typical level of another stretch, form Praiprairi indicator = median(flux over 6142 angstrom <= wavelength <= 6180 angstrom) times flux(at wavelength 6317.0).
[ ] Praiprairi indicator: 83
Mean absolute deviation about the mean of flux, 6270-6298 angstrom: 0.63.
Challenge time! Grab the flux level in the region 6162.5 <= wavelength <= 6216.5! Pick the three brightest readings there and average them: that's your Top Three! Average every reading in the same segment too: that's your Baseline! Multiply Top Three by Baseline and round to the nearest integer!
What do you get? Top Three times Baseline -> 117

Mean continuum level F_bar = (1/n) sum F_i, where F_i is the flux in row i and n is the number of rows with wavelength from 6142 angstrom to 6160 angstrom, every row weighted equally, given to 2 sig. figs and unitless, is 9.7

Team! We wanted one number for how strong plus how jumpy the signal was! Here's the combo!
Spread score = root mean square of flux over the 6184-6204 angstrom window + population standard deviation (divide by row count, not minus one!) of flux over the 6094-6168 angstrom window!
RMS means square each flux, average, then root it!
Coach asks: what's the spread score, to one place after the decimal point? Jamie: 10.9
